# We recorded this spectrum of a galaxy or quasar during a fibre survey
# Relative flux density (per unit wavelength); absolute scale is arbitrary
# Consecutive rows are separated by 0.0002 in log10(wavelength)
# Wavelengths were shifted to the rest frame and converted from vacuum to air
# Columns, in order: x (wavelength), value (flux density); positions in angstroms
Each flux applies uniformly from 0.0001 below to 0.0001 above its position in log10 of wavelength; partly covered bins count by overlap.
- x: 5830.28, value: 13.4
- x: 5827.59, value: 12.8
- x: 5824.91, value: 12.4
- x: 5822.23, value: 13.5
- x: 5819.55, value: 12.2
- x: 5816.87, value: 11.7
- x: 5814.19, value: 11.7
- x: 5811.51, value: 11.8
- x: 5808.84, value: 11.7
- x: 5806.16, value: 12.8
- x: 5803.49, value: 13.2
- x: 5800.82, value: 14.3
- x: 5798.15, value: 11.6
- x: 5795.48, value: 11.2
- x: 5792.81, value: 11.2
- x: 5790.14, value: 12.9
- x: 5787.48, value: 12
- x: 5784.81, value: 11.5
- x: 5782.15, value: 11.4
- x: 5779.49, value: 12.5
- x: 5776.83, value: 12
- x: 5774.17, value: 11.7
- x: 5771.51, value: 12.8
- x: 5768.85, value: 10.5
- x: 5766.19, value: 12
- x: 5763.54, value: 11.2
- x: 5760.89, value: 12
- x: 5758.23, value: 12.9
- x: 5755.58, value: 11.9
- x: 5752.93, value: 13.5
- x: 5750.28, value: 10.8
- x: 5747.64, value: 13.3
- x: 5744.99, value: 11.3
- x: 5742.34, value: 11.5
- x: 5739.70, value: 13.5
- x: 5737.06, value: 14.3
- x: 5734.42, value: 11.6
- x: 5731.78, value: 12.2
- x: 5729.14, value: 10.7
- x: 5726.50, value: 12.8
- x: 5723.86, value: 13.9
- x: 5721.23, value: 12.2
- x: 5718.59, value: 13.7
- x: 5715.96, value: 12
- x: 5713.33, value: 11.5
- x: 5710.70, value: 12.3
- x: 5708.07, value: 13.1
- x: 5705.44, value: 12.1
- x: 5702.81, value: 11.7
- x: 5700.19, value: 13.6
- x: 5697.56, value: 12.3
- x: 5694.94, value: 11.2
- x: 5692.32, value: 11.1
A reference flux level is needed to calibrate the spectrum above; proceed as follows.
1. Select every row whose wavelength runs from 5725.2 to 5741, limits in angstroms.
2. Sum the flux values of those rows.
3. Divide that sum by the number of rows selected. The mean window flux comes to 12.5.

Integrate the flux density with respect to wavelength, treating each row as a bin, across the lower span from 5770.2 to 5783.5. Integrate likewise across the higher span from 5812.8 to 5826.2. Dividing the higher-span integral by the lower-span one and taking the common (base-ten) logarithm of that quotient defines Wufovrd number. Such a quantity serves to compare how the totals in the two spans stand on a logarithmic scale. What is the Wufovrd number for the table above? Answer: 0.011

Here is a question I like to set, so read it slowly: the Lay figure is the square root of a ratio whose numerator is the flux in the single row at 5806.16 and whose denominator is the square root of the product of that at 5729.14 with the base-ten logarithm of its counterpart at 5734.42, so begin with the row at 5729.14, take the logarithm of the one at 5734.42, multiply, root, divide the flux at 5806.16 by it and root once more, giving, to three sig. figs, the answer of 1.95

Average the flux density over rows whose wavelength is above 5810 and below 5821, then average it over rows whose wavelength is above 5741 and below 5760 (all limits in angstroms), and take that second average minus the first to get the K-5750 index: 0.3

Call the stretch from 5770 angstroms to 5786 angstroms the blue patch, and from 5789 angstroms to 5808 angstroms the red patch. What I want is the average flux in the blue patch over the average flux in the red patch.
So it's 0.96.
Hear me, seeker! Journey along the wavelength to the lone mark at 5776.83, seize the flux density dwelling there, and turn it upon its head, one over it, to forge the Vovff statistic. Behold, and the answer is 0.0833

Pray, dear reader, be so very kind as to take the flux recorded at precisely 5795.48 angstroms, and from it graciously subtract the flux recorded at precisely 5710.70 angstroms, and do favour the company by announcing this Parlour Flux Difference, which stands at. -1.1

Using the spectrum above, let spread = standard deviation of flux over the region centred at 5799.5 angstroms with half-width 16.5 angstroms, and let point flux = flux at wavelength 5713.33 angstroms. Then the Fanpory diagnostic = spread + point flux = 12.4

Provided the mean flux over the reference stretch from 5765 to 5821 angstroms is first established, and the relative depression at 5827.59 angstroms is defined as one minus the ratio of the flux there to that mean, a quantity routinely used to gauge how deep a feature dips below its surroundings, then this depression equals -0.06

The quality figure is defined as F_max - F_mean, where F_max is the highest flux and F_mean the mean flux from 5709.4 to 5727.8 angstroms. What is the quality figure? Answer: 1.27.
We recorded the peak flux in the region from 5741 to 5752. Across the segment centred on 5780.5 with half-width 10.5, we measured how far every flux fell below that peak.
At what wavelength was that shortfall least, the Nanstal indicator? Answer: 5790.14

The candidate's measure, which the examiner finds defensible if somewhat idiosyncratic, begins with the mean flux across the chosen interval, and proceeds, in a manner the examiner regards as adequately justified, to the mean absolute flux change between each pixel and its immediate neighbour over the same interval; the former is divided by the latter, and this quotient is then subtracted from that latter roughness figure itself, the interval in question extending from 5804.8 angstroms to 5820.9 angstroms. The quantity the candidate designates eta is -33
